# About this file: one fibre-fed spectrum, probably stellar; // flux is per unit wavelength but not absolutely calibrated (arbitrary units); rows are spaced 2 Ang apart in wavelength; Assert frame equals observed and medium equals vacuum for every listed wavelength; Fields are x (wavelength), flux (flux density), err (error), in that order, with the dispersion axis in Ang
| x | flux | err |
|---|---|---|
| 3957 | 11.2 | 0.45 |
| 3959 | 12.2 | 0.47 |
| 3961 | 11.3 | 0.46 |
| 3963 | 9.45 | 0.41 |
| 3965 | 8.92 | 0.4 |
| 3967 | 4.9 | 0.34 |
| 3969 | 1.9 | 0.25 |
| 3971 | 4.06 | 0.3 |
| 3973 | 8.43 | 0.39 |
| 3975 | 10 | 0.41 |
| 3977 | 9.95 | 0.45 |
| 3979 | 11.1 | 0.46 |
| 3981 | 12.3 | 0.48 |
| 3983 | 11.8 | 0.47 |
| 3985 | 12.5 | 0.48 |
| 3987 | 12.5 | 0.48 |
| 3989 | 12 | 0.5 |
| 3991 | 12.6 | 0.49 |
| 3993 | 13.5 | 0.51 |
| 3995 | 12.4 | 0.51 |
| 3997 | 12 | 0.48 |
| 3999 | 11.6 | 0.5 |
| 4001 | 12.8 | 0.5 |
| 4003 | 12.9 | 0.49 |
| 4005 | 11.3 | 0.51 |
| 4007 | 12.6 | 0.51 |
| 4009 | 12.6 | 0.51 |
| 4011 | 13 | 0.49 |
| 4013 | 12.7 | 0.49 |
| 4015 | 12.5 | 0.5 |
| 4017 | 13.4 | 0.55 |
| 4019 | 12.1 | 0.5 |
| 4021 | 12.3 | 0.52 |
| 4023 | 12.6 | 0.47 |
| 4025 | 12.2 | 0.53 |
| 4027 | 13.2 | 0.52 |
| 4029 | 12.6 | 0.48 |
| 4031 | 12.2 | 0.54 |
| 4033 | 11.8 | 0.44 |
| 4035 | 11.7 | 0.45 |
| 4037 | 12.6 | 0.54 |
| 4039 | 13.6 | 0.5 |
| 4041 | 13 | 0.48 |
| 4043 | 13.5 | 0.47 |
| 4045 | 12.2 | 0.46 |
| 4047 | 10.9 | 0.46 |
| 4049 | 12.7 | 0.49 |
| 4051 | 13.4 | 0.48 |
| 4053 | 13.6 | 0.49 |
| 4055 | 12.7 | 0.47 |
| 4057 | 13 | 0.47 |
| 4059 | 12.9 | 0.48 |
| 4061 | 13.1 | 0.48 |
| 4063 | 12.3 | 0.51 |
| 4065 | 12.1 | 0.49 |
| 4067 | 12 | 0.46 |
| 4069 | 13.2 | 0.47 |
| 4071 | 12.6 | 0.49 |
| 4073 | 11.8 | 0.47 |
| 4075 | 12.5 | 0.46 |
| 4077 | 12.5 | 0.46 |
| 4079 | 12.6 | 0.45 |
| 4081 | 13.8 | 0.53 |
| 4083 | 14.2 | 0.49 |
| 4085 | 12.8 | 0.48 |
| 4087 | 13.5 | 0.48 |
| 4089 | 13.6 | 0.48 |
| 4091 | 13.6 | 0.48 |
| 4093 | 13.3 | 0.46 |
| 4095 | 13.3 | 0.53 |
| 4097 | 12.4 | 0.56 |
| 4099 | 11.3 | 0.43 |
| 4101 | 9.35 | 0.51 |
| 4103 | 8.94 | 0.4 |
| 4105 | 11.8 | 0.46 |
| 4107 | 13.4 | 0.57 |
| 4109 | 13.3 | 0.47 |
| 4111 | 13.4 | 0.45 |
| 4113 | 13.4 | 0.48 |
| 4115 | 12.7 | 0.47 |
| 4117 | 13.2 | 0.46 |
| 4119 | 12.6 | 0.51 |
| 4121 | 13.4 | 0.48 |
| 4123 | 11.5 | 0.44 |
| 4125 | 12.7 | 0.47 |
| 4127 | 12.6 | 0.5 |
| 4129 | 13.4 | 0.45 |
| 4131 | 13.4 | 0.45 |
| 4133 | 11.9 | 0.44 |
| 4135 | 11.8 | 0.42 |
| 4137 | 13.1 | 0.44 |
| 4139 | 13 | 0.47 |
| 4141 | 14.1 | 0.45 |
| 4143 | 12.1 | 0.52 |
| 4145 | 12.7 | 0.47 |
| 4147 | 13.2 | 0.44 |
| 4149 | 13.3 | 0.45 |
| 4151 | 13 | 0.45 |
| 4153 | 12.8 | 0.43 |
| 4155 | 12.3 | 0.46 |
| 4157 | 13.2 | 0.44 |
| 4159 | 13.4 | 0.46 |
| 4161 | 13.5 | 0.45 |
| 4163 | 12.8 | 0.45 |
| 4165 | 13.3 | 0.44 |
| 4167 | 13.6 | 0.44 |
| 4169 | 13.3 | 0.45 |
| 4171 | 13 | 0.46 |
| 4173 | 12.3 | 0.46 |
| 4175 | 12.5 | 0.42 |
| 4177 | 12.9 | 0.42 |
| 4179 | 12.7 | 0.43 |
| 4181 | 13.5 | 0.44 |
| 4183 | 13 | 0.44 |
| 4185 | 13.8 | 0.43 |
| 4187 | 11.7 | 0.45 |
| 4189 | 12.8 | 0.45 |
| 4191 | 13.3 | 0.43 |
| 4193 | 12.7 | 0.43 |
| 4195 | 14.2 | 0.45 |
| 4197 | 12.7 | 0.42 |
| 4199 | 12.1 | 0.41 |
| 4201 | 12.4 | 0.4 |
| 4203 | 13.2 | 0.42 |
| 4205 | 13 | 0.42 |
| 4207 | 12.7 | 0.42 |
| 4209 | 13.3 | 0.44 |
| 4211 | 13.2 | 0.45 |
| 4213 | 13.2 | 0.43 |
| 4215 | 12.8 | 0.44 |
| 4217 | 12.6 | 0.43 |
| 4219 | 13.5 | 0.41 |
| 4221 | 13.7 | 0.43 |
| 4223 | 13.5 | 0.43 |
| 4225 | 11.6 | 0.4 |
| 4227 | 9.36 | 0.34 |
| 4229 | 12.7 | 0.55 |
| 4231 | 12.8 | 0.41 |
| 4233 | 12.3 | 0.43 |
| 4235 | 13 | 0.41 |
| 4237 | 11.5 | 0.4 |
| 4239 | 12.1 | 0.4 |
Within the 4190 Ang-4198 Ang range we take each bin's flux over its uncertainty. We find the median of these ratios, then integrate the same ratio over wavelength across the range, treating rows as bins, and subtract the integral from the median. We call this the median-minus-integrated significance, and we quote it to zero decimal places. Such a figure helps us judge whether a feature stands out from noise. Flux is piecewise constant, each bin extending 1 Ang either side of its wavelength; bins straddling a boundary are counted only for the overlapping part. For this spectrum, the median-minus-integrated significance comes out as -214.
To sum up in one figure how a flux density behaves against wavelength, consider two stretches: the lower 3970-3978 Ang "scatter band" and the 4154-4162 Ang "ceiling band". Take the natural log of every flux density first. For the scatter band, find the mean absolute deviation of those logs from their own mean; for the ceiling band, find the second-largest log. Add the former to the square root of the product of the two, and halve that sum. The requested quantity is 0.61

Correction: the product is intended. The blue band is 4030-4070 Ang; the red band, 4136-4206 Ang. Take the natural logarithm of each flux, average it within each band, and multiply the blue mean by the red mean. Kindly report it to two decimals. 6.49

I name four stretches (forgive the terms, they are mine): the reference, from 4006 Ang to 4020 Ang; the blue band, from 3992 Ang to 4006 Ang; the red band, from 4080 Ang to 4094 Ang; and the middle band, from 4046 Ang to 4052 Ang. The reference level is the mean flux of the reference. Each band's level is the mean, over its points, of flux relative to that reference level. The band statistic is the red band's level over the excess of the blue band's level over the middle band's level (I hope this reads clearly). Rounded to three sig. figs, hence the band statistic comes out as 569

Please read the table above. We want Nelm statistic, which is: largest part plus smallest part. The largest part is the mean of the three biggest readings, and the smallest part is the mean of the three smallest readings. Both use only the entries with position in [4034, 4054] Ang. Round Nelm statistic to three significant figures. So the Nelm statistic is 25.2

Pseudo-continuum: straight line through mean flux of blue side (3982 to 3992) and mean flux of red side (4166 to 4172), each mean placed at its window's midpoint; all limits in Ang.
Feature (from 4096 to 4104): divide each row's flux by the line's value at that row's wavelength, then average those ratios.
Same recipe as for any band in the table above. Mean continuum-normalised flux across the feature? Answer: 0.81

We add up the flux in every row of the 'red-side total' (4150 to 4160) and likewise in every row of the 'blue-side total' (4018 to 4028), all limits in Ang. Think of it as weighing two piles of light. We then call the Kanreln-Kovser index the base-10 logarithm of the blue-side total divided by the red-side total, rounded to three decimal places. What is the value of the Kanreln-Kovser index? -0.016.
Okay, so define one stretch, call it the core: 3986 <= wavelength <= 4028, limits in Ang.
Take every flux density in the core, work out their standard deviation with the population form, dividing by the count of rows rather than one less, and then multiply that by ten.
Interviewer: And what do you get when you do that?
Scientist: 5.3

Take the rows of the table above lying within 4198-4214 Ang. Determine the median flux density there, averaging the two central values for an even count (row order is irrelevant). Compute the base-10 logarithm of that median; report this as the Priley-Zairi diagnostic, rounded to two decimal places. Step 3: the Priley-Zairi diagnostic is 1.12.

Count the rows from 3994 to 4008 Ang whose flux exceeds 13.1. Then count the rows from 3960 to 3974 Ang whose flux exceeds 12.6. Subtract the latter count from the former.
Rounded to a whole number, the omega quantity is 0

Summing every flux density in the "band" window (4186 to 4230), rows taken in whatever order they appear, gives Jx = 280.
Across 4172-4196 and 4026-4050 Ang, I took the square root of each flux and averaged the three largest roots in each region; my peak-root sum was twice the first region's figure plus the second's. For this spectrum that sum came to 11.1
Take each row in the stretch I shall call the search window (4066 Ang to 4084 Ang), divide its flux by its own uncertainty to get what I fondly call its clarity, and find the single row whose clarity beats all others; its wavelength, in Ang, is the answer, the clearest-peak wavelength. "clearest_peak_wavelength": 4083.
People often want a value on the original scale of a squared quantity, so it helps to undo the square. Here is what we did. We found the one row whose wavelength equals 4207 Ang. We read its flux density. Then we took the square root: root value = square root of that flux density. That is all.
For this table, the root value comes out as 3.564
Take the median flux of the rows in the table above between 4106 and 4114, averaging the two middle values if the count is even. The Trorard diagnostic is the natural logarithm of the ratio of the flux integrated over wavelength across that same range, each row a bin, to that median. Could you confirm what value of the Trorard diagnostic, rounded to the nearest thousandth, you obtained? 2.078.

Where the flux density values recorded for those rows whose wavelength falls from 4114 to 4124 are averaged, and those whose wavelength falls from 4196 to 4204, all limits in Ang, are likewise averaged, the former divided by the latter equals 1.01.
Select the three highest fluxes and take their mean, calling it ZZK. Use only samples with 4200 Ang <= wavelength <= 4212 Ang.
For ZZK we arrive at 13.2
